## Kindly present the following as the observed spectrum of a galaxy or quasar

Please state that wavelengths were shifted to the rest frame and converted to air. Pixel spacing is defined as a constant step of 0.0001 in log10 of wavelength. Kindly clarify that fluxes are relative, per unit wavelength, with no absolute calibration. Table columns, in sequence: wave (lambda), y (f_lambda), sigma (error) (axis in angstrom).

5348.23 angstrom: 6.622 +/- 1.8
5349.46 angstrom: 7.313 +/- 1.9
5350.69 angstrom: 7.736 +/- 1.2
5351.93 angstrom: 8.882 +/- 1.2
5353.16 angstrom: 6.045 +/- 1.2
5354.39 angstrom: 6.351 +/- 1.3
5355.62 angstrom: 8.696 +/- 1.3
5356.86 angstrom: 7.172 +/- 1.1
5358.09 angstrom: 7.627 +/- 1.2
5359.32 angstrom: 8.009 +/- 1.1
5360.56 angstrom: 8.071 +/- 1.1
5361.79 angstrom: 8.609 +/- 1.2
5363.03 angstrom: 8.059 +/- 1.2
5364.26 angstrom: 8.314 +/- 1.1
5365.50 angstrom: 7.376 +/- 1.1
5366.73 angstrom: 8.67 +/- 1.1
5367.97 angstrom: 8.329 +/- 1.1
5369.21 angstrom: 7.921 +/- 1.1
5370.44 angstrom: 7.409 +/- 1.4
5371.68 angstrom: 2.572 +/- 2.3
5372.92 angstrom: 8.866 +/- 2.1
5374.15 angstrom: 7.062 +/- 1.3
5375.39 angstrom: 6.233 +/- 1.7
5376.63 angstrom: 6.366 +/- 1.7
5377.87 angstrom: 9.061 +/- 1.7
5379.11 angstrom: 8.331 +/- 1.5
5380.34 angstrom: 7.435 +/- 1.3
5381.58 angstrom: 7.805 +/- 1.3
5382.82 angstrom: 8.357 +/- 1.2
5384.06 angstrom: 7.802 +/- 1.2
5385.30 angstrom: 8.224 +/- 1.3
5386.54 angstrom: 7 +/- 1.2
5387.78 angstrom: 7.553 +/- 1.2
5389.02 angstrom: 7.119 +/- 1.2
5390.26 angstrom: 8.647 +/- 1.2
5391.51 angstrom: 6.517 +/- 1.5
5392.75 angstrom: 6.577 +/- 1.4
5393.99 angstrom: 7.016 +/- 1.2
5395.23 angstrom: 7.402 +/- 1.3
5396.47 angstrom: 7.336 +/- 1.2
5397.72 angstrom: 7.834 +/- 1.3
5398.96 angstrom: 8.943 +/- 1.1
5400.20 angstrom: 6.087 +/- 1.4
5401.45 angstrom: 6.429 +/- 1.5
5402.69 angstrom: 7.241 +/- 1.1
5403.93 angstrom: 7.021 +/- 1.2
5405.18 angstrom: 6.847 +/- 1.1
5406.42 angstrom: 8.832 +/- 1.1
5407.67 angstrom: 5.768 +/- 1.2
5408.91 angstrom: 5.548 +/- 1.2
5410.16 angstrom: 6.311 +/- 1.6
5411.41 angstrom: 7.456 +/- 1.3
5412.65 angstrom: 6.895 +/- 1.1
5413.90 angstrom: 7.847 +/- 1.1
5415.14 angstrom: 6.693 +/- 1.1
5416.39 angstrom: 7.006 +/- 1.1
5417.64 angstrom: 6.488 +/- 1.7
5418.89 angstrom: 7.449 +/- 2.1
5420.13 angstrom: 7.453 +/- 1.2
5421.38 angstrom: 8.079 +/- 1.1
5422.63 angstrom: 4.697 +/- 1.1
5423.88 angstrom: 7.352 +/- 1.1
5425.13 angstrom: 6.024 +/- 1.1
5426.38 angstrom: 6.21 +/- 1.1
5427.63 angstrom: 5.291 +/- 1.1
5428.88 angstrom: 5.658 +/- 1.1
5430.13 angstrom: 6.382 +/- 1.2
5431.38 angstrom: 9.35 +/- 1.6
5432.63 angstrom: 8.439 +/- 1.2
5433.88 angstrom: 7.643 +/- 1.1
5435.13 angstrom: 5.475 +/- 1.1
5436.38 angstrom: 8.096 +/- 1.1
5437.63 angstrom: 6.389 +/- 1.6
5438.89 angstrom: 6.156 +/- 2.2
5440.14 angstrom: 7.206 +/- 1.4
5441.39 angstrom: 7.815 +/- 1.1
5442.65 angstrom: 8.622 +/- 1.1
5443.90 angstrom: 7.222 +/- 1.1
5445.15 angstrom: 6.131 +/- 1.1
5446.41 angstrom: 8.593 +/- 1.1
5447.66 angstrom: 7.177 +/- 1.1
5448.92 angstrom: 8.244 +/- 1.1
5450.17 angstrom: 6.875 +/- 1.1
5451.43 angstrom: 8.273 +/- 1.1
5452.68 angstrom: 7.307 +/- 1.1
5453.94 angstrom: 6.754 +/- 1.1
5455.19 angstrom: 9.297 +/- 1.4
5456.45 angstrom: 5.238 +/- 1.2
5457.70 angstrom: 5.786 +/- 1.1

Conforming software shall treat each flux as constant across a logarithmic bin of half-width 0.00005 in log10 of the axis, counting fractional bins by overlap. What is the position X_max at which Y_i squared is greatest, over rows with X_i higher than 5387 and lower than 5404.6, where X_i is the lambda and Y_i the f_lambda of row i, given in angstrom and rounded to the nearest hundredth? 5398.96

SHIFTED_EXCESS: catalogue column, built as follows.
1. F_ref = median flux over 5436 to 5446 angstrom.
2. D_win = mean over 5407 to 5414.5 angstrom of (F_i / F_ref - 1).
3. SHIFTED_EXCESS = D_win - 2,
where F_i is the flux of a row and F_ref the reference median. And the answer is -2.08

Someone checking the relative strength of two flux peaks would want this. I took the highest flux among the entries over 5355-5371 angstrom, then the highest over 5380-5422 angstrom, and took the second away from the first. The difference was -0.25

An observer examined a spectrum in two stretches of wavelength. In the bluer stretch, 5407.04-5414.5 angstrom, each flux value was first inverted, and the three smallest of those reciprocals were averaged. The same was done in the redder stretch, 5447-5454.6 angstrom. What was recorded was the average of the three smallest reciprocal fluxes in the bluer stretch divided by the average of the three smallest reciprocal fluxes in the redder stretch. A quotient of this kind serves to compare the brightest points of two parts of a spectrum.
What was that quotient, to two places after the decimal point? 1.07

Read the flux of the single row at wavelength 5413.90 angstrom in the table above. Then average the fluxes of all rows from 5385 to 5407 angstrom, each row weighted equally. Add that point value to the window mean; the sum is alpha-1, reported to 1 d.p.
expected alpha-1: 15.2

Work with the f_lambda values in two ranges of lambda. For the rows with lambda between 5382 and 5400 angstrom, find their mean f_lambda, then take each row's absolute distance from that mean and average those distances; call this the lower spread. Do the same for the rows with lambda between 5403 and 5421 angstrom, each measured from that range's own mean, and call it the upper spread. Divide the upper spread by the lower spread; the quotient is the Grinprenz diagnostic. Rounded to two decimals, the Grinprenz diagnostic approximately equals 1.00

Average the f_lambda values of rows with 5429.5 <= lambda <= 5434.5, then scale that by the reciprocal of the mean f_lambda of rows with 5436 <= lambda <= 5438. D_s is 1.10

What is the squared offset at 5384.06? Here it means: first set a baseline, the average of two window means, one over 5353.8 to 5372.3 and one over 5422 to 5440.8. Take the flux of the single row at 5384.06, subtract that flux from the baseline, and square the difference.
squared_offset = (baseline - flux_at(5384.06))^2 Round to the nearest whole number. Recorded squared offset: 0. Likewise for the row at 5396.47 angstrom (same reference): 0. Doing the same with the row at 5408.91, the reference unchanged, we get 2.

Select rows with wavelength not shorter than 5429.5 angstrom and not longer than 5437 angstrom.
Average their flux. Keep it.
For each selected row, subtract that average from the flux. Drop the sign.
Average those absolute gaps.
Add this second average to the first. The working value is 8.7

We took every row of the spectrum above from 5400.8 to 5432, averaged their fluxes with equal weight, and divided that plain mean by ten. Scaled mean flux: 0.681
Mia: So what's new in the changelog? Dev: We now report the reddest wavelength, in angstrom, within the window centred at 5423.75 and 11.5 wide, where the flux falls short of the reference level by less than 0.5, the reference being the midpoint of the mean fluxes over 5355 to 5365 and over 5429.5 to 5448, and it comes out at 5423.88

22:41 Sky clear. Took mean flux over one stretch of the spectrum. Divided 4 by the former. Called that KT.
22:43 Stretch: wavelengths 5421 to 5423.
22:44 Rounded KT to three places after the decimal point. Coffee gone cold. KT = 0.626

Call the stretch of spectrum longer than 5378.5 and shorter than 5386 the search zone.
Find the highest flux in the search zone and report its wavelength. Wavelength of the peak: 5382.82 angstrom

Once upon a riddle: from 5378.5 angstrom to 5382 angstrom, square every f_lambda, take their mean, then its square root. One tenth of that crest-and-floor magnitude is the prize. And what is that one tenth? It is 0.79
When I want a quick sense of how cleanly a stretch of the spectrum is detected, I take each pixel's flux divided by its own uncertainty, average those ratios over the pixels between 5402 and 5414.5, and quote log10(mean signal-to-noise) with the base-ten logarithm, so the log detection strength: 0.772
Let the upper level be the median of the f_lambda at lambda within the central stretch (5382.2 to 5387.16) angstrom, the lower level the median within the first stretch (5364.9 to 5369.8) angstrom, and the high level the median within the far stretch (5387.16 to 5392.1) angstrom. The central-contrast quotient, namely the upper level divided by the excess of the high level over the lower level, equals -10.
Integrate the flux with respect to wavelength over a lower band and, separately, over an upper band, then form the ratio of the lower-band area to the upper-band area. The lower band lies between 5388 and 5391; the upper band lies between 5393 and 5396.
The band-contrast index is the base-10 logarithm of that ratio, 0.04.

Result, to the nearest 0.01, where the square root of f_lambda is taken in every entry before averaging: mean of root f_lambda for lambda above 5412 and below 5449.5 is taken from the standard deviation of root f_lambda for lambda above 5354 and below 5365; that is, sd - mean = -2.52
